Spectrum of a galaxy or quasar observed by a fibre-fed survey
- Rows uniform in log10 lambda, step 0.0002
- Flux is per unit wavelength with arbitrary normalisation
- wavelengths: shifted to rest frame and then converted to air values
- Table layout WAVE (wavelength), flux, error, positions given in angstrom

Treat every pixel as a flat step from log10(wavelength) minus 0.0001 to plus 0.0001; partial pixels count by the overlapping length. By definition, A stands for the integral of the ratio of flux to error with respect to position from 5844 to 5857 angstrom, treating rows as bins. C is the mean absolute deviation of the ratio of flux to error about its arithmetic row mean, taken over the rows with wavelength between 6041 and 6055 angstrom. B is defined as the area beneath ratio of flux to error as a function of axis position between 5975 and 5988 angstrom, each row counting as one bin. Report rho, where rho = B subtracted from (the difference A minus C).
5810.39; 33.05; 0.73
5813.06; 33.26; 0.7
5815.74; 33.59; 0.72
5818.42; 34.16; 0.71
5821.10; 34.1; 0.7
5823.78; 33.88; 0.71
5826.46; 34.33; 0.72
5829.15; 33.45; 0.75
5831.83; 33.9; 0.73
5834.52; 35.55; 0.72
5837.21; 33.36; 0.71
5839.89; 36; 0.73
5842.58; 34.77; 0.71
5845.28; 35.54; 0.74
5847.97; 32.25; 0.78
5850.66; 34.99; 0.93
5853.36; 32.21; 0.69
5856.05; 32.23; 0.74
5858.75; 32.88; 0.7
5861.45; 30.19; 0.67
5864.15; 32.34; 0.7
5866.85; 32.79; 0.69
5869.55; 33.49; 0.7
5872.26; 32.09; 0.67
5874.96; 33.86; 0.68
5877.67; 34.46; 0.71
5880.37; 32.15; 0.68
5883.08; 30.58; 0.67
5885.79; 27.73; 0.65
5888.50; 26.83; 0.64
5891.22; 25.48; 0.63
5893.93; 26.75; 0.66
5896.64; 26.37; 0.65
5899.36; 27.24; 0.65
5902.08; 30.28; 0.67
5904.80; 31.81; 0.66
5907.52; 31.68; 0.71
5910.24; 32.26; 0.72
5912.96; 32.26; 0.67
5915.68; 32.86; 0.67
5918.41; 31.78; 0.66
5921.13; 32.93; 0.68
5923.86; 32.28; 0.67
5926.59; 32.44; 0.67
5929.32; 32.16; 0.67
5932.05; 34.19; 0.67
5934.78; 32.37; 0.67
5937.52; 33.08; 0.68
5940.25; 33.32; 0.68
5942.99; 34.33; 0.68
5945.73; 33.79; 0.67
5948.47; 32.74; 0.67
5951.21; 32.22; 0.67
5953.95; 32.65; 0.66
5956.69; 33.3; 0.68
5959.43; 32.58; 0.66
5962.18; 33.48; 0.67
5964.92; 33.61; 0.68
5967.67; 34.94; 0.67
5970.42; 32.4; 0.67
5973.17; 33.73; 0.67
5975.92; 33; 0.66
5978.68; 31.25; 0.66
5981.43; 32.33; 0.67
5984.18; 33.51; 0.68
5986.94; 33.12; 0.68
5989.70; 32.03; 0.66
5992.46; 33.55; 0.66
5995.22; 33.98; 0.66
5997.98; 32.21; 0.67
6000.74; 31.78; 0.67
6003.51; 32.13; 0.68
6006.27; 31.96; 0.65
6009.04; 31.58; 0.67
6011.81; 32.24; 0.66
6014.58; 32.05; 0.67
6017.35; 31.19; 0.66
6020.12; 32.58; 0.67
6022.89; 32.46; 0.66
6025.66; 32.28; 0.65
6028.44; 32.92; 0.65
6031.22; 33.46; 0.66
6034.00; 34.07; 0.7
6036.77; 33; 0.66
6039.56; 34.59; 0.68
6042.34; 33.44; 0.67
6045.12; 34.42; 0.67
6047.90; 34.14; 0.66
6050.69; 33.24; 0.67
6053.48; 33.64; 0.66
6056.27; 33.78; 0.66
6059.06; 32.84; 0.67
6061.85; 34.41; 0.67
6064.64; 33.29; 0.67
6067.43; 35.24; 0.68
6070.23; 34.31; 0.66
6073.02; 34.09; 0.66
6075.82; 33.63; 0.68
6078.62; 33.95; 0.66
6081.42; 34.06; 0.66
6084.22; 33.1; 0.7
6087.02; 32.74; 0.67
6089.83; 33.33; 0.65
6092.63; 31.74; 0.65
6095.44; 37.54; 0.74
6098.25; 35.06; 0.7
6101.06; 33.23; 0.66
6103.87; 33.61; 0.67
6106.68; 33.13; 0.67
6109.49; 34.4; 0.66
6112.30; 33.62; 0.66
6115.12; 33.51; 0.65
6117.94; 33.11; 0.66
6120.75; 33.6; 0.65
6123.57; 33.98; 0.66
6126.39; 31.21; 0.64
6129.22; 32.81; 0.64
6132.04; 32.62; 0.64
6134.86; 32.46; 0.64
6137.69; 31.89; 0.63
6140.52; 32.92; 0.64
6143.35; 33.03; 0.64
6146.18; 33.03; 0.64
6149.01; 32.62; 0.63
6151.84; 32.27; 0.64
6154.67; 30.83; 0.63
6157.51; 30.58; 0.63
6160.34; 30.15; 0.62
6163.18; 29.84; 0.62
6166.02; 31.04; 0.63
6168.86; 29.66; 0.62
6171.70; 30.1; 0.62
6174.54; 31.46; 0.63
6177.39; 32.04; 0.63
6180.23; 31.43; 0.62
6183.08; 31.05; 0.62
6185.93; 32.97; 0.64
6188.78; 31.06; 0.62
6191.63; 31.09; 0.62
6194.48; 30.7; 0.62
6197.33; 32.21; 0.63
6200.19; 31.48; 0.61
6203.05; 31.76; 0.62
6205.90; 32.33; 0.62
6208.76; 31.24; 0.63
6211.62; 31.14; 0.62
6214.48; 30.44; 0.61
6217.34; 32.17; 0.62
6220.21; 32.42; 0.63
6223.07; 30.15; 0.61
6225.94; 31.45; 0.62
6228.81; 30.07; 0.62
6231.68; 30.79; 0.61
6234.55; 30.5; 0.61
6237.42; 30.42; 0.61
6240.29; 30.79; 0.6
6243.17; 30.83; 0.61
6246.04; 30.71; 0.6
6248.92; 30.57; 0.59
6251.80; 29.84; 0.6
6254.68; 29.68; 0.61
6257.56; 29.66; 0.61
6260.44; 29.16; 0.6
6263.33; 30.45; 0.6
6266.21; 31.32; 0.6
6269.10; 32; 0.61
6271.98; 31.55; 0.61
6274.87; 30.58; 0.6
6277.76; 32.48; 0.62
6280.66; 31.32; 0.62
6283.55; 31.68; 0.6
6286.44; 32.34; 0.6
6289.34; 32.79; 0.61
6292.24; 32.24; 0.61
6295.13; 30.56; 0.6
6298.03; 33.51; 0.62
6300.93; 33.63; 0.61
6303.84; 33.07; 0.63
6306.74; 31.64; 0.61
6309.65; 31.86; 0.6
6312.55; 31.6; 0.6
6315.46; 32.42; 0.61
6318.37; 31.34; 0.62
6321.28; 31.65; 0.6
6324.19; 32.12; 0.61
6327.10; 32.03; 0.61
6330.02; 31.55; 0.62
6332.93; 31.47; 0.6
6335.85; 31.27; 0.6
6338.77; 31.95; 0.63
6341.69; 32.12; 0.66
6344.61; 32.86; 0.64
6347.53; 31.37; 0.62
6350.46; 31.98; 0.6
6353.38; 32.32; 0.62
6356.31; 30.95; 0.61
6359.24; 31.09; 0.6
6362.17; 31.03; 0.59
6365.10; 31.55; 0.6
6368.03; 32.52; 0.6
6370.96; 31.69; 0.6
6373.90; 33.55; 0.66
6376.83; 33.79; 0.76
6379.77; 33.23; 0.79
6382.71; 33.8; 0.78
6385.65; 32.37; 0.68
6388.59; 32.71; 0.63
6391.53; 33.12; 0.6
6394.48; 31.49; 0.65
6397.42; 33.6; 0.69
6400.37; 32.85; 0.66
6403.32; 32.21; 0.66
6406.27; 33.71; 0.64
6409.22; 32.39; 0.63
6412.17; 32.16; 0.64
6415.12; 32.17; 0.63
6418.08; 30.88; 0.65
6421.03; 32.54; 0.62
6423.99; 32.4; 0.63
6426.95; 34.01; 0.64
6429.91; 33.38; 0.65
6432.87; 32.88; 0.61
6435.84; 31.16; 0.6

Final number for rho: -69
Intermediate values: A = 565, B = 633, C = 0.77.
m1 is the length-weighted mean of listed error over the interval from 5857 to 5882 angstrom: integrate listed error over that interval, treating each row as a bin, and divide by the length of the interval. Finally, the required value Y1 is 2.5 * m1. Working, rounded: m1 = 0.690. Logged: 1.72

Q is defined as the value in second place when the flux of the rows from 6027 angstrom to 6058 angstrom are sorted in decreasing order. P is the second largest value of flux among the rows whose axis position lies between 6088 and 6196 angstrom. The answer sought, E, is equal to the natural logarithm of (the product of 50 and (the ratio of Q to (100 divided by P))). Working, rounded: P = 35.06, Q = 34.42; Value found 6.40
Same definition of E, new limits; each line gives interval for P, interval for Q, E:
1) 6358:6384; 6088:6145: 6.38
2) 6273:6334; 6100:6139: 6.34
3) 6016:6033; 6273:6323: 6.31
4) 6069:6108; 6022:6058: 6.40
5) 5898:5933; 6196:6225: 6.28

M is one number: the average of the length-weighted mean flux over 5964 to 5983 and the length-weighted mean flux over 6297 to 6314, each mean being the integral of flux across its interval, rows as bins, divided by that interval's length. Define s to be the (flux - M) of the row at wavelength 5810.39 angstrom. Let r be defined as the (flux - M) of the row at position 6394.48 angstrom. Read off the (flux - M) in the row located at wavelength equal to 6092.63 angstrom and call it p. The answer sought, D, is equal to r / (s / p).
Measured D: 4.9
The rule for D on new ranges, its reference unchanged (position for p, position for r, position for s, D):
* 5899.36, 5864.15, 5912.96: -4.7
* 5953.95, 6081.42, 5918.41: 0.2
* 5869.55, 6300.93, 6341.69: -0.9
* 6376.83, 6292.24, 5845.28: -0.2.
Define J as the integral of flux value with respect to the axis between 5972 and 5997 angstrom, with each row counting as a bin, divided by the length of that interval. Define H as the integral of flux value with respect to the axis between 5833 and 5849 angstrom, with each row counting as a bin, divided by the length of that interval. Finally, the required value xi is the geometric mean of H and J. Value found 33.8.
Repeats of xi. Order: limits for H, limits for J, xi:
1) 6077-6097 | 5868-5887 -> 32.9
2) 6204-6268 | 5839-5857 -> 32.3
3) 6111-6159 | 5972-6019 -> 32.5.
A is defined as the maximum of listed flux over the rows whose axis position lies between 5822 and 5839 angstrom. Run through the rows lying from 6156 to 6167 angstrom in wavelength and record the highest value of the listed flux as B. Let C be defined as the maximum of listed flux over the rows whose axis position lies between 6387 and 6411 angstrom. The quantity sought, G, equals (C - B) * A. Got 95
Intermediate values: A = 35.55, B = 31.04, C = 33.71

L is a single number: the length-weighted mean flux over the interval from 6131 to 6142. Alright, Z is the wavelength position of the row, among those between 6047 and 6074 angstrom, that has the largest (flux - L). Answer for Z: 6067.43 angstrom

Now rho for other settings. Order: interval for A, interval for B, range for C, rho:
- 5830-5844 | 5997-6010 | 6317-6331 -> 51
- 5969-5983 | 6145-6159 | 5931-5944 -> -20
